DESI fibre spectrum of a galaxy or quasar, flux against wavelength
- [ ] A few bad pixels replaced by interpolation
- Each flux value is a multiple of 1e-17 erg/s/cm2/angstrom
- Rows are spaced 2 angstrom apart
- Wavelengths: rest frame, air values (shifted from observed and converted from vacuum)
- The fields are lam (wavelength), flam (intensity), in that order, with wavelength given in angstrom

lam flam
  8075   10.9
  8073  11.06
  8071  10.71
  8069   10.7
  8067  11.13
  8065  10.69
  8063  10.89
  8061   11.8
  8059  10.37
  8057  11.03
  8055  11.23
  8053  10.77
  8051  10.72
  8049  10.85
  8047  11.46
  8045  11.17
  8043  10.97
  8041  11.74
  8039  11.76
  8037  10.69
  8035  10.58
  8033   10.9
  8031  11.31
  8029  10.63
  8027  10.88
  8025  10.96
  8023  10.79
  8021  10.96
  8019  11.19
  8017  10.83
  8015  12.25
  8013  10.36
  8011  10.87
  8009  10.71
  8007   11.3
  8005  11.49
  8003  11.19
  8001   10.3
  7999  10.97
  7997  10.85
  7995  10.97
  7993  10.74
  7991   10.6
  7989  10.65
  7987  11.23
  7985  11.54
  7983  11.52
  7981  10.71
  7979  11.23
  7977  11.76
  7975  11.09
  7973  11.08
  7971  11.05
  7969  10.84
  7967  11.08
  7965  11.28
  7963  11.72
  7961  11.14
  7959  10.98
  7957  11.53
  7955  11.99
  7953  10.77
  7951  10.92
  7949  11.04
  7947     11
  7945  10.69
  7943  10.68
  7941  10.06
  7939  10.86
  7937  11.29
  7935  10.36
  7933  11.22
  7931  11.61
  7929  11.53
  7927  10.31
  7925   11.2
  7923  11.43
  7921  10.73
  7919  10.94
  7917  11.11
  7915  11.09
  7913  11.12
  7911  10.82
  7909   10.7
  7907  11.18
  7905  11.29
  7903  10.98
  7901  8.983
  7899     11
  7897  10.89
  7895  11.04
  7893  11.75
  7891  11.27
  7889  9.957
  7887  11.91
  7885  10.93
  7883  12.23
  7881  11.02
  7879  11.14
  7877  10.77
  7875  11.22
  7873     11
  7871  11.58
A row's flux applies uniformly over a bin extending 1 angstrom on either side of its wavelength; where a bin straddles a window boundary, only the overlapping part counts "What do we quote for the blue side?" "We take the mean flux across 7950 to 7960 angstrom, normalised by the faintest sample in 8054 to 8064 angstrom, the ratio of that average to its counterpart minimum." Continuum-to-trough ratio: 1.08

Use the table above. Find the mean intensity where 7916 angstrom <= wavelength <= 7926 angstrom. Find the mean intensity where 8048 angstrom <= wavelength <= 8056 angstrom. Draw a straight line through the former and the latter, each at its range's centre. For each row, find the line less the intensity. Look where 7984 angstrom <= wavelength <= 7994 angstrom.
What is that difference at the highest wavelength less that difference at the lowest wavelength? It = 0.79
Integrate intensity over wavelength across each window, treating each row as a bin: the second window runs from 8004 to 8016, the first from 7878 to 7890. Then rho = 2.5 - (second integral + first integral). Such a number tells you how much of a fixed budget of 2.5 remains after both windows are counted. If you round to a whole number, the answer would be -266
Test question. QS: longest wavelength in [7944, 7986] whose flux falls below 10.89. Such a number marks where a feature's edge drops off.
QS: 7981 angstrom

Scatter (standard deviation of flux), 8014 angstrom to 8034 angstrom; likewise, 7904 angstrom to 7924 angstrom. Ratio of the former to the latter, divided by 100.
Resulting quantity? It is 0.0191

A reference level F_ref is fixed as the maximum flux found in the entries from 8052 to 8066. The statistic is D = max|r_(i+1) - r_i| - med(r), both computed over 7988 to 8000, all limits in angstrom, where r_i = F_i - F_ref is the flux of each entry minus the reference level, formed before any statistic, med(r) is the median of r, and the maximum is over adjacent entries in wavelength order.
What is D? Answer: 1.2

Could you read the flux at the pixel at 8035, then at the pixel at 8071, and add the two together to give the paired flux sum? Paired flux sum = 21.3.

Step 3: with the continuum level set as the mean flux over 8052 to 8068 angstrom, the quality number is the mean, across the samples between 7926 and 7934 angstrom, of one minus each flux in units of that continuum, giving -0.02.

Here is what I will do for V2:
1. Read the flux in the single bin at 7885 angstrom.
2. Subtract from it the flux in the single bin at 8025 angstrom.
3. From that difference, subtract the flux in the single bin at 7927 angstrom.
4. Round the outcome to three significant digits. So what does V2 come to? -10.3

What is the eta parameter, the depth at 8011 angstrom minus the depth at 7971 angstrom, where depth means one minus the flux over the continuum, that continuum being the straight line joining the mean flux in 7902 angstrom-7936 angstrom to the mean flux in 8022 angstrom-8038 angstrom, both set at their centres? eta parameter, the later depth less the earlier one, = 0.01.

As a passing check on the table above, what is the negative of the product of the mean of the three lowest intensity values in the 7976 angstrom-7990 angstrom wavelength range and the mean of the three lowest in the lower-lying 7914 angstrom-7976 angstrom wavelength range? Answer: -111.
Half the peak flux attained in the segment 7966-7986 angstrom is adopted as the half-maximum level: 5.88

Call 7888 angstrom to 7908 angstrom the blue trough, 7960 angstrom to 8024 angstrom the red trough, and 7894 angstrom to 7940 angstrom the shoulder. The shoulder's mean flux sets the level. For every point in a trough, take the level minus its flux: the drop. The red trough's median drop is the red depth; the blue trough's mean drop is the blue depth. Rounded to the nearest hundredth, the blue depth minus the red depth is 0.23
